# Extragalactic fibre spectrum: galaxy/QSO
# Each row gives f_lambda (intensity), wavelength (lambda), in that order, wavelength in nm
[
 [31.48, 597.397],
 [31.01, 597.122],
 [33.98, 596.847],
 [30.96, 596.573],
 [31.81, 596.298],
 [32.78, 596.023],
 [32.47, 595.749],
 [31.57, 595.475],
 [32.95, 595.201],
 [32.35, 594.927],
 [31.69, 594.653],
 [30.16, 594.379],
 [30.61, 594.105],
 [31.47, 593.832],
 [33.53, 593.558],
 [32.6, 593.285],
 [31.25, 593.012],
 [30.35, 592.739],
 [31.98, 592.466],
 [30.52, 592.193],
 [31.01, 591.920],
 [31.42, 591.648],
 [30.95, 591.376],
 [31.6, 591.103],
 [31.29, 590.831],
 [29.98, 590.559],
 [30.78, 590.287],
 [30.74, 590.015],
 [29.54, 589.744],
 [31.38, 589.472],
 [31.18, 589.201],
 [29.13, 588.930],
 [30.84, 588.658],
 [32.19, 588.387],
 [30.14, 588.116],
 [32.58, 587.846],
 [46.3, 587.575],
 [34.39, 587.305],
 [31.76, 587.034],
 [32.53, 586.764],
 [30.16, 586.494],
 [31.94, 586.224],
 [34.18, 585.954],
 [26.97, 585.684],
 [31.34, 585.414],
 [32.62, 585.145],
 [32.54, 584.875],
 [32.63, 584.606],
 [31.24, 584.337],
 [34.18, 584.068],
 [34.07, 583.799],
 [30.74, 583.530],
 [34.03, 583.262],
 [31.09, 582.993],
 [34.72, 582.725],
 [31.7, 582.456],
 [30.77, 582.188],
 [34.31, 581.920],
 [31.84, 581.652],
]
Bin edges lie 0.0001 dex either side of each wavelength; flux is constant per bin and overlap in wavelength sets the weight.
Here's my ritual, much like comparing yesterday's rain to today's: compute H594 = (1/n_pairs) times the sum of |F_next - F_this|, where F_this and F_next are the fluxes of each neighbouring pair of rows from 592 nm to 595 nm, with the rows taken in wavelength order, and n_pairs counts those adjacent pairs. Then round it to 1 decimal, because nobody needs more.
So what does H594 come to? 1.2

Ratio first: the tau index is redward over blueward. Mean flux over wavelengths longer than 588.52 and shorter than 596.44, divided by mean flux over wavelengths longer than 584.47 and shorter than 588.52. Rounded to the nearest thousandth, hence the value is 0.954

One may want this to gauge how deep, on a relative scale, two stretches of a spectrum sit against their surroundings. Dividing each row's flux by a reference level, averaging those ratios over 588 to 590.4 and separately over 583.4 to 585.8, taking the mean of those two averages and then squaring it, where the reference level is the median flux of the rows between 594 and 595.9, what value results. 0.97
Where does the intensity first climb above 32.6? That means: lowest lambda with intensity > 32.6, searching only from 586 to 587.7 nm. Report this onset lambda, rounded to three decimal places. 587.305 nm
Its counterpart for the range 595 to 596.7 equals 595.201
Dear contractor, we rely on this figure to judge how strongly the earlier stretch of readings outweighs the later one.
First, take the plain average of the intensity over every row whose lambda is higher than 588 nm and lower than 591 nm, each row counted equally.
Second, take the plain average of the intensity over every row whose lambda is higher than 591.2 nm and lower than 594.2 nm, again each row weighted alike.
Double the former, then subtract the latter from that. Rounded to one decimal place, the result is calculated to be 29.9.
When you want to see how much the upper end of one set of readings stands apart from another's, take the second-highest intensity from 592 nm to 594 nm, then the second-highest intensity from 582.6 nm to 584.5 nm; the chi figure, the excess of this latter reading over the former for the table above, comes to 1.6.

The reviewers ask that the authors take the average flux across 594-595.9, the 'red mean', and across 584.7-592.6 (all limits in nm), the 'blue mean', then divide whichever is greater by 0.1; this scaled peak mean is 317.9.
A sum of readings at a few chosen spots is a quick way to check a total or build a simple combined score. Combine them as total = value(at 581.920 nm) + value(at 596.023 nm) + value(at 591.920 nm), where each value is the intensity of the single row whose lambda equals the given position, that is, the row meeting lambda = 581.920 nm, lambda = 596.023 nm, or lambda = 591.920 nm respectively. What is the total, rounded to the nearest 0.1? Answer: 98.1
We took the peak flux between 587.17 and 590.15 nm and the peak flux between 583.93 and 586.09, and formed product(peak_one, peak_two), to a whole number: 1583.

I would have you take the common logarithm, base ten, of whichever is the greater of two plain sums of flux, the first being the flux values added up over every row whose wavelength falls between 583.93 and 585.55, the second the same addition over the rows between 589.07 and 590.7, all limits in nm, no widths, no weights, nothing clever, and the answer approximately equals 2.29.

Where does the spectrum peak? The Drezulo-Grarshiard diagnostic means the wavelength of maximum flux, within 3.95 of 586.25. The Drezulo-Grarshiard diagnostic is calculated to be 587.575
